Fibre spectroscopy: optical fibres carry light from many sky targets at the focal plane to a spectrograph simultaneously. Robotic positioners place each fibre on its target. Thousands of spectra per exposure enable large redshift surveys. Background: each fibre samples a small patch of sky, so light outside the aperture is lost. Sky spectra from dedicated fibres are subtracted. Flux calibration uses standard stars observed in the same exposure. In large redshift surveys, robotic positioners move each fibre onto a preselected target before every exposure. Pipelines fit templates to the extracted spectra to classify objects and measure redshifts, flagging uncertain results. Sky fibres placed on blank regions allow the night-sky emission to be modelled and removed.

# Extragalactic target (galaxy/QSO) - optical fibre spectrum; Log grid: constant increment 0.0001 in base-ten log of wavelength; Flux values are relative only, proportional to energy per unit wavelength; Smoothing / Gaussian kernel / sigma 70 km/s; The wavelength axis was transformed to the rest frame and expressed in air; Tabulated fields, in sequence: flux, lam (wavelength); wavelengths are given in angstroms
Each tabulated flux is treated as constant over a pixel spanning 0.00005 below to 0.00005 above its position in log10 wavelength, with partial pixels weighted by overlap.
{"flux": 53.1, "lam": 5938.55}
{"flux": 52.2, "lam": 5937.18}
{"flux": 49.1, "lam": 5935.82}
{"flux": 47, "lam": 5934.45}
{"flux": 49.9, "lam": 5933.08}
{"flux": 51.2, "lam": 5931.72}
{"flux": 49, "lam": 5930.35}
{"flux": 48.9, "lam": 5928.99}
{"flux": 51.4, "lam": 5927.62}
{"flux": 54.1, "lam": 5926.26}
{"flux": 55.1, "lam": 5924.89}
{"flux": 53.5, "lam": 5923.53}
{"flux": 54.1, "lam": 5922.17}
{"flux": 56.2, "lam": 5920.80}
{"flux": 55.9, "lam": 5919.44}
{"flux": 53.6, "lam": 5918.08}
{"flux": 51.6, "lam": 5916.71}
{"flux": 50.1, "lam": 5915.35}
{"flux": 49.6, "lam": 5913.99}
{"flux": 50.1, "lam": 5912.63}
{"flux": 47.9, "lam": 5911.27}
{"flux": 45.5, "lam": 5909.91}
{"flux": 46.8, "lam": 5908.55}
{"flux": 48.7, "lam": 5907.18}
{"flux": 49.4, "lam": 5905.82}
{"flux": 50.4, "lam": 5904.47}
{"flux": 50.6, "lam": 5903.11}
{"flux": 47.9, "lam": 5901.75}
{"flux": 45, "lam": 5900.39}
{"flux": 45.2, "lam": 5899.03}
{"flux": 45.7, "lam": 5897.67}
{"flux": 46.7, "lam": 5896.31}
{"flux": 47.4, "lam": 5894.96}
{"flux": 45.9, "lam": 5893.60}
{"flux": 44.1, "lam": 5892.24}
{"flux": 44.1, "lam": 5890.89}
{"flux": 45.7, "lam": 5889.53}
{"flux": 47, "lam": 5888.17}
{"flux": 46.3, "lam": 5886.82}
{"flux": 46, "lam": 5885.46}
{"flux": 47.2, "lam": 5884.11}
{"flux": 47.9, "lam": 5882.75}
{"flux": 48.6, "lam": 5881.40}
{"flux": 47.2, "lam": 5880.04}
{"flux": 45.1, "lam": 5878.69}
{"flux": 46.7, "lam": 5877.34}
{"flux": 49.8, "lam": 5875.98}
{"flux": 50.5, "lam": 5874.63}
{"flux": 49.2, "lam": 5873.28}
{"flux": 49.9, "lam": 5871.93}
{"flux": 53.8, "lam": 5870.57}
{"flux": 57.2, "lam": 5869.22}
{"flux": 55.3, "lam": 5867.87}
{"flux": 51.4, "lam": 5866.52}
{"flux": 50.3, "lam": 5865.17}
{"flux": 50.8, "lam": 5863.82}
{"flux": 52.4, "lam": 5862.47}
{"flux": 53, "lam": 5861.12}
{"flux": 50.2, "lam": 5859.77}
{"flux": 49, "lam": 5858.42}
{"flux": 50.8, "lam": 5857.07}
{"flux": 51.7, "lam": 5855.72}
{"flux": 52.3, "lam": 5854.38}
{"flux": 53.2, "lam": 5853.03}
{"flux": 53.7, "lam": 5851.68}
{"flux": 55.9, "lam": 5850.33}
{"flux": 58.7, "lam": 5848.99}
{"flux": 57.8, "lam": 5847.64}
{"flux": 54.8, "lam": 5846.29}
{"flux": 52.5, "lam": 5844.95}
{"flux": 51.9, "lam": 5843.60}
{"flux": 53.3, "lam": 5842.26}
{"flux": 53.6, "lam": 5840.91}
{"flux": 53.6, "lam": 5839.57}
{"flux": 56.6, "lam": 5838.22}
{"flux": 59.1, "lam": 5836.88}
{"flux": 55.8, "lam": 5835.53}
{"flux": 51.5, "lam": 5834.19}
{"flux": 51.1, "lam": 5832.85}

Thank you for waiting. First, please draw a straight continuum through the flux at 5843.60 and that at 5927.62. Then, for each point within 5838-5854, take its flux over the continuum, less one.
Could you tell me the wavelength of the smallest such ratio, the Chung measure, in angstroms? 5843.60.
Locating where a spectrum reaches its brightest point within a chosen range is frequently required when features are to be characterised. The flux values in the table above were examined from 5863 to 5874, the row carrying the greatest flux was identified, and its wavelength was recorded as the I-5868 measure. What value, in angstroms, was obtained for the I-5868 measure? 5869.22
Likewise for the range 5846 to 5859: 5848.99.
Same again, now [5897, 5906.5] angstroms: 5903.11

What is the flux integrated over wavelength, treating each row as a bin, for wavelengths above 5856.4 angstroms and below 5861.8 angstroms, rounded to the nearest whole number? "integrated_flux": 274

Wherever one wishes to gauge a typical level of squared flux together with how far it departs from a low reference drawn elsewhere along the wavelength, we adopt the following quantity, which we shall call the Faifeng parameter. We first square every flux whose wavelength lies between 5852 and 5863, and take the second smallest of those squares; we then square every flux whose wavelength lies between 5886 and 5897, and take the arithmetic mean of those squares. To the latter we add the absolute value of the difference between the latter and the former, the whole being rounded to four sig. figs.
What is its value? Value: 2520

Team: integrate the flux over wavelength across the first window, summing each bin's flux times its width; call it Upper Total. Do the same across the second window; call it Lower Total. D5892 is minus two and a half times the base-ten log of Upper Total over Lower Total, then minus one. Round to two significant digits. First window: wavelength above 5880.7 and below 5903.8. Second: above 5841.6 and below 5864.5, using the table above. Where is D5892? -0.87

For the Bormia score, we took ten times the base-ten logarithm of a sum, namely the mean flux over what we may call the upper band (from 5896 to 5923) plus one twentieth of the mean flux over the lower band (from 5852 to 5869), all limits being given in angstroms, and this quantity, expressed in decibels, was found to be 17.2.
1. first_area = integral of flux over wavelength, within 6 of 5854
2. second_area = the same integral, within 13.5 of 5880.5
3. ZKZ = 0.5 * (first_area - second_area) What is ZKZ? -335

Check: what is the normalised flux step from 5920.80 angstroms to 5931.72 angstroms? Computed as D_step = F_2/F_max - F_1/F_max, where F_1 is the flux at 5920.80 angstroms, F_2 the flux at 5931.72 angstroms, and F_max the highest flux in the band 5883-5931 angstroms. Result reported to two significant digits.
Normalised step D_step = -0.089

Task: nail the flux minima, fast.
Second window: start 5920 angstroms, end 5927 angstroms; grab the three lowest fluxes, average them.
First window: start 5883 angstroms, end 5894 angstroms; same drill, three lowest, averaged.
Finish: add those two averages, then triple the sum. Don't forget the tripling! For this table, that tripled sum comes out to 296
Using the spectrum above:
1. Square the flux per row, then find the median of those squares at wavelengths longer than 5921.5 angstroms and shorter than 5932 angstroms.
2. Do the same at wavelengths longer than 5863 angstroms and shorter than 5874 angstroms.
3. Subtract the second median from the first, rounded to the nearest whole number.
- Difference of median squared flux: 141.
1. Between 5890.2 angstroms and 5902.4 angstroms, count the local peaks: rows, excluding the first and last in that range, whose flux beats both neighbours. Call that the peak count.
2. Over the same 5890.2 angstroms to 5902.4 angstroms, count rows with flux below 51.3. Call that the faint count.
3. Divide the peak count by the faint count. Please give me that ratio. 0.111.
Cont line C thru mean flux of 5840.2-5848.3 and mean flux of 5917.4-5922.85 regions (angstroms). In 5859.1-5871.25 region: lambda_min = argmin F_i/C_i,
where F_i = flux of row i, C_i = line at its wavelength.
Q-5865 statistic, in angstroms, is 5859.77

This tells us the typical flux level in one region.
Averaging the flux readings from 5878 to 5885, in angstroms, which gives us 47.2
